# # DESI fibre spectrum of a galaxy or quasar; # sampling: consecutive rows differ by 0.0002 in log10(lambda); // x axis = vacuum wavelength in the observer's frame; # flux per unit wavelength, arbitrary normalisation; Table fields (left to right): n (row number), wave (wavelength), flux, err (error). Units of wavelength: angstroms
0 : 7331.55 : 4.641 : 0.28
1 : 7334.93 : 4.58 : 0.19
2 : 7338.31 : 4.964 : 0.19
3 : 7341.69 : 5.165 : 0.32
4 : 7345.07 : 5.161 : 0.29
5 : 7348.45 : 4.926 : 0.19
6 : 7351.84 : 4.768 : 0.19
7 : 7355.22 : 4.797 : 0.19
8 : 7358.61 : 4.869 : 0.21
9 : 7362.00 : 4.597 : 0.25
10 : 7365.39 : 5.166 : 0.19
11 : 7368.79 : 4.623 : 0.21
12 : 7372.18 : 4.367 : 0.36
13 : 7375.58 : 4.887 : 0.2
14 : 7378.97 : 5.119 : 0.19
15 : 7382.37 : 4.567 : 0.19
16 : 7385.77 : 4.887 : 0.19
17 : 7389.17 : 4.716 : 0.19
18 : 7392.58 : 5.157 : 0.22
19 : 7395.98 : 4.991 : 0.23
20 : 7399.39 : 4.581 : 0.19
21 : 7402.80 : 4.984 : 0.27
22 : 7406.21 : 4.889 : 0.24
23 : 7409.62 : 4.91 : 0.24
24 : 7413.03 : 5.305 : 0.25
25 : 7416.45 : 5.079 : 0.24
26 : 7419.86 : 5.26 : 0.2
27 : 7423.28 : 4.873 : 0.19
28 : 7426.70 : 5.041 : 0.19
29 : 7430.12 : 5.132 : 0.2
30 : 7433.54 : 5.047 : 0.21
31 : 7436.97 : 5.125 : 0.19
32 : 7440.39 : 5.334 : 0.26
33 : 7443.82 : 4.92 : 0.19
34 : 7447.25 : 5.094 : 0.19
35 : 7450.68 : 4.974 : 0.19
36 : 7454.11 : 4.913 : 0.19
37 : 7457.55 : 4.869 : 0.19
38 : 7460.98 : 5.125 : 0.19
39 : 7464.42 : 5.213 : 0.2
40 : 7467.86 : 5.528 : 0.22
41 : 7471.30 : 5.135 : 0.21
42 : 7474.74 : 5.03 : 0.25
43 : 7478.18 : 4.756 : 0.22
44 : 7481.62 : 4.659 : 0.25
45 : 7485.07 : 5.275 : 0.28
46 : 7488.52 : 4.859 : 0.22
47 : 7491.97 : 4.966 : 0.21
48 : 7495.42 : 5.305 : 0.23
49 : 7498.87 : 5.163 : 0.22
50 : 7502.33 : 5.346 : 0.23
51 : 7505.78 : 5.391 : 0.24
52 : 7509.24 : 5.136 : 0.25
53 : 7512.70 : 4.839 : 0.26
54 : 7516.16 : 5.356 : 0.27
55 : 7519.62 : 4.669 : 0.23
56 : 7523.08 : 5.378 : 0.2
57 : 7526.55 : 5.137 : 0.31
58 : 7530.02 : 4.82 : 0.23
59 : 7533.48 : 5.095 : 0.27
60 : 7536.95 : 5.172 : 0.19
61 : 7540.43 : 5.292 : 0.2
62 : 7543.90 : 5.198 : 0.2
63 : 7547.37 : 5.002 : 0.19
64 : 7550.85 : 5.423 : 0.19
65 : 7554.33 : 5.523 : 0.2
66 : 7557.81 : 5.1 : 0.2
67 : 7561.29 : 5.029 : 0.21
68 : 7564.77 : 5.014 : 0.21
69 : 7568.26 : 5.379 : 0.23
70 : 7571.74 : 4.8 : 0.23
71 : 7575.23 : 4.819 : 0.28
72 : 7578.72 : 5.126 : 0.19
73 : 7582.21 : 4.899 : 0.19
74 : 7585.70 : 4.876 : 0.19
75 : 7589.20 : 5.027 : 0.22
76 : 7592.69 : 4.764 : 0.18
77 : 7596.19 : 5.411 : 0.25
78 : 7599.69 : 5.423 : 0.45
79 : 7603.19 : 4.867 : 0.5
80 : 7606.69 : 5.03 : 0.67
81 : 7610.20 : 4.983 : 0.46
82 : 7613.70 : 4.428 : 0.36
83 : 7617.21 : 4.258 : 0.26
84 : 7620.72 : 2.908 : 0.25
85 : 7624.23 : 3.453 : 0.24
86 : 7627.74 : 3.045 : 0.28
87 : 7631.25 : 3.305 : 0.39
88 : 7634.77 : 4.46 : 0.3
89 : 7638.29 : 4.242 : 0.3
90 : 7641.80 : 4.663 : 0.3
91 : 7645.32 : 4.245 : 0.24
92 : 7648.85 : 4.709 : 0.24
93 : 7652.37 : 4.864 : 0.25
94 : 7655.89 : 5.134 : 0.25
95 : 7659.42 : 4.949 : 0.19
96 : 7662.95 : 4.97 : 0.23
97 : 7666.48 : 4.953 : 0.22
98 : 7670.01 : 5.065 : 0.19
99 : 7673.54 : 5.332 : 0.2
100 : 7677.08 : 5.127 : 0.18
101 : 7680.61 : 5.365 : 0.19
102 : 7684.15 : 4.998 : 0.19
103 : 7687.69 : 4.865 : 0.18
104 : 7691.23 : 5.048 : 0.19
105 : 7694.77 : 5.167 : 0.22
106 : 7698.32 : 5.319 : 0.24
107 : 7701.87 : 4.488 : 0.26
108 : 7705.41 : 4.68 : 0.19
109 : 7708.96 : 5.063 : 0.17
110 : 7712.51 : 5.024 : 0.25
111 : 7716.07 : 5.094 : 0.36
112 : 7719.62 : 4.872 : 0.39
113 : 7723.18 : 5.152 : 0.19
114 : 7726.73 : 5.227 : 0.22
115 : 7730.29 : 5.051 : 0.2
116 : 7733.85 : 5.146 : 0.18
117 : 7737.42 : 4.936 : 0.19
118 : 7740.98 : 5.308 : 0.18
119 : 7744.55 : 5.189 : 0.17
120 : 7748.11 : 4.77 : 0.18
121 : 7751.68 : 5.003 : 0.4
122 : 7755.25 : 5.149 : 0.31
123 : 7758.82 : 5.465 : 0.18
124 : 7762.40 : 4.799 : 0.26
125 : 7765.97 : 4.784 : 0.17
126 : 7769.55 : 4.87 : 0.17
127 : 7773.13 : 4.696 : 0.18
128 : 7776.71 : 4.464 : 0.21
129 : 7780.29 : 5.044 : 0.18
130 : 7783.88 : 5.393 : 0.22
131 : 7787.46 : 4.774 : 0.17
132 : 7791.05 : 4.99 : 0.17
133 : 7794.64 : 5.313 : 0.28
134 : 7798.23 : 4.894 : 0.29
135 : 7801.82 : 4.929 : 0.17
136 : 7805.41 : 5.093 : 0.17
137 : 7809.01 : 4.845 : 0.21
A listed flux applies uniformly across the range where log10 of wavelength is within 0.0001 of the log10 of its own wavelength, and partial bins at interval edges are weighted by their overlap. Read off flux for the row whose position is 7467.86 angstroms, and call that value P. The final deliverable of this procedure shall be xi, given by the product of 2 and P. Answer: 11.1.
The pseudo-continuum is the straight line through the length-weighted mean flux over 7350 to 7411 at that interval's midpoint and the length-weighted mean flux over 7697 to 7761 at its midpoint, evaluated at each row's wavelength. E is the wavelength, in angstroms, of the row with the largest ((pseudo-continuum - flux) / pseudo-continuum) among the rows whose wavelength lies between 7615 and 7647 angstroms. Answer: 7620.72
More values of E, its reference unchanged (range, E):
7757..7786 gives 7776.71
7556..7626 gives 7620.72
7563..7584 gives 7571.74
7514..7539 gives 7519.62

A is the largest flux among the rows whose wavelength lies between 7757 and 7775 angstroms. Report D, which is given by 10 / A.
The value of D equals 1.83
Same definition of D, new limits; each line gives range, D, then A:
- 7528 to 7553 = 1.84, 5.423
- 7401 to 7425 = 1.89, 5.305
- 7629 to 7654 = 2.06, 4.864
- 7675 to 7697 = 1.86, 5.365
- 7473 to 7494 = 1.90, 5.275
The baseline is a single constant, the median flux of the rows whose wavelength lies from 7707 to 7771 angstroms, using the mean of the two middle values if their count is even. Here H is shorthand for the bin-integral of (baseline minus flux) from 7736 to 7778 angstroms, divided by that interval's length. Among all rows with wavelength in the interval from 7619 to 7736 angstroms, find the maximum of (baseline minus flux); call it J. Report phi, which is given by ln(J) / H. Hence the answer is 8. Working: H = 0.10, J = 2.15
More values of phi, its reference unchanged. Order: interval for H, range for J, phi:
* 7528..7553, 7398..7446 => 8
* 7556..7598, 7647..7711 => -16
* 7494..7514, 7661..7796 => 4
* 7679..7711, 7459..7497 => -15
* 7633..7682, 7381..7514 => -4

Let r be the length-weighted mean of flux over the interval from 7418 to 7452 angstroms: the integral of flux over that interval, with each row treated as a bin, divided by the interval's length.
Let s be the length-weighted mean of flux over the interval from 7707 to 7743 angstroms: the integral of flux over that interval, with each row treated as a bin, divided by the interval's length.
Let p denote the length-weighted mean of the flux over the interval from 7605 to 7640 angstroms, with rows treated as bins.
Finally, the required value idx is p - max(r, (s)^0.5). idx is -1.1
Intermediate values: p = 4.01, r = 5.08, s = 5.08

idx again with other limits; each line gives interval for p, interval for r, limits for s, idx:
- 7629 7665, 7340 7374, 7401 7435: -0.3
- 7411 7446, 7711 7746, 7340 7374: 0.0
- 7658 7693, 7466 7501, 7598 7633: 0.0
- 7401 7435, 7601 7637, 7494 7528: 1.0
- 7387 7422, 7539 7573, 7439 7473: -0.2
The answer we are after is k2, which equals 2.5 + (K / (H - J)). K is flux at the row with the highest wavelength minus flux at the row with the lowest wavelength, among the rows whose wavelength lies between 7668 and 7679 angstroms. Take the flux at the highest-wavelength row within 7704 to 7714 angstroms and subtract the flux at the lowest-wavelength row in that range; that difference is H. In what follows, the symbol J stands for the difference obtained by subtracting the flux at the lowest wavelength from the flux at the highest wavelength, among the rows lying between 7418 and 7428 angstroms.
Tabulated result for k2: 2.6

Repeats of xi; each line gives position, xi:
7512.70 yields 9.7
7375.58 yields 9.8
